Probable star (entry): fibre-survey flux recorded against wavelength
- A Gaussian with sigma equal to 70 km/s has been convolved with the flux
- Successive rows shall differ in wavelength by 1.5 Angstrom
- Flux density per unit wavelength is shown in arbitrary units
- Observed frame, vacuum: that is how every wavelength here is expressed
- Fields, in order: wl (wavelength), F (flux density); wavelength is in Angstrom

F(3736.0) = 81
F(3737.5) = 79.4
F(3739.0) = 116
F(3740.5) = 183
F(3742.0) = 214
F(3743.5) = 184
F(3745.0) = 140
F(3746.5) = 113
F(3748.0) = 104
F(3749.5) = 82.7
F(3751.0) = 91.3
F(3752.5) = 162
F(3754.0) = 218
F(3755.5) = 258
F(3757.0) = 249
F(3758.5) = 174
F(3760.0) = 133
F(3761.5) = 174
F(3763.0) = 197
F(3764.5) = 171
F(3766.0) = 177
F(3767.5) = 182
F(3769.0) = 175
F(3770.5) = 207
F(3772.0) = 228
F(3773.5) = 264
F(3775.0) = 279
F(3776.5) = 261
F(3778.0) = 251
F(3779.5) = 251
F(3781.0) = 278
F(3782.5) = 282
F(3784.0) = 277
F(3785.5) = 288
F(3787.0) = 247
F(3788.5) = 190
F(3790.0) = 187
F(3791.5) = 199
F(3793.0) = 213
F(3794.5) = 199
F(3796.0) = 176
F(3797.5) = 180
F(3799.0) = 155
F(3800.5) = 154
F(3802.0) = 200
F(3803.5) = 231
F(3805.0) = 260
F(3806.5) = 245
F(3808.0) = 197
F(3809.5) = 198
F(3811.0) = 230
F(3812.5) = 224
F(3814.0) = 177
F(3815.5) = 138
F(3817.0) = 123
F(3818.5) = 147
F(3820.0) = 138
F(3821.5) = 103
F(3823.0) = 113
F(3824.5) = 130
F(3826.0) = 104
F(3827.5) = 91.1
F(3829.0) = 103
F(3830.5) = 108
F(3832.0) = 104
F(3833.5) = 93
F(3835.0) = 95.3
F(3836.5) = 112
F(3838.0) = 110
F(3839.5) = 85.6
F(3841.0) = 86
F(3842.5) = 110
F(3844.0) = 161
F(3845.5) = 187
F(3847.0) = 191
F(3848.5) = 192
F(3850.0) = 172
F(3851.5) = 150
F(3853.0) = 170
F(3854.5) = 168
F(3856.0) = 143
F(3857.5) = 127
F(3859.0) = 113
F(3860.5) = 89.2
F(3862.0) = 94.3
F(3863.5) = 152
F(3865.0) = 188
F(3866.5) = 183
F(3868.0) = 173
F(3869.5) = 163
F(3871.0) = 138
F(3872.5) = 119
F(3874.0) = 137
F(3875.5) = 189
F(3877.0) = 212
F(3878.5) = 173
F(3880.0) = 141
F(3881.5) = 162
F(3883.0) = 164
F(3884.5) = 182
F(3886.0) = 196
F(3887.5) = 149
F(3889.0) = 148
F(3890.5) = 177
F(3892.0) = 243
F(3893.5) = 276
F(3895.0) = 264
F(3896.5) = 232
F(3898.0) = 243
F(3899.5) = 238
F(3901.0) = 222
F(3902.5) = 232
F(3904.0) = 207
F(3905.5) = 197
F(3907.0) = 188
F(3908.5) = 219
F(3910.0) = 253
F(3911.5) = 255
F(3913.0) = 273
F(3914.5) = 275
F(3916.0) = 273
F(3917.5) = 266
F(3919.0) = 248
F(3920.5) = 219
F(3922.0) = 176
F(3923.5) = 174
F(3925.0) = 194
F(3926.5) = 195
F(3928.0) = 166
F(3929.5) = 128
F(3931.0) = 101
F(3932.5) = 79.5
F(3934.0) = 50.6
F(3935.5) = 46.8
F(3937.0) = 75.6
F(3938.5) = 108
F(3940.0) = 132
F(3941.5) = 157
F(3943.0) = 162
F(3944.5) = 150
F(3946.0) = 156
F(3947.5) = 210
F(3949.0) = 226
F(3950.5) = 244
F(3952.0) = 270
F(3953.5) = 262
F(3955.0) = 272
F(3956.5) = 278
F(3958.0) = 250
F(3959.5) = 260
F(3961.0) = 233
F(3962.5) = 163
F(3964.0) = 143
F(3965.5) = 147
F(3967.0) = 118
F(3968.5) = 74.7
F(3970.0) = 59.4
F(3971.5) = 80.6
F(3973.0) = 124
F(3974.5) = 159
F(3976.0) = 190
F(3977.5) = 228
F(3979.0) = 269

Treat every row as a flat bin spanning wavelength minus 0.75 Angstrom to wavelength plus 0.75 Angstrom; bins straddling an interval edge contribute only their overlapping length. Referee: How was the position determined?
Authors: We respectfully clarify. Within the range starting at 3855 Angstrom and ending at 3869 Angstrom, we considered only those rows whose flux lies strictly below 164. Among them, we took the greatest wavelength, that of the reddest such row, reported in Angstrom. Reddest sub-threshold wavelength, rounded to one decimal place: 3863.5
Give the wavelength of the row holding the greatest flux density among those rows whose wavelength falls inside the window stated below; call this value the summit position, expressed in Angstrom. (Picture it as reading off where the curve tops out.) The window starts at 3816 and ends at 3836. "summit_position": 3818.5 Angstrom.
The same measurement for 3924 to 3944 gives 3926.5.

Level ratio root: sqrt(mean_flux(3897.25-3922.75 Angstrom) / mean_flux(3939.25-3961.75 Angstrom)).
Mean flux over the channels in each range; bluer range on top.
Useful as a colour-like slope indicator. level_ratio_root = 1.04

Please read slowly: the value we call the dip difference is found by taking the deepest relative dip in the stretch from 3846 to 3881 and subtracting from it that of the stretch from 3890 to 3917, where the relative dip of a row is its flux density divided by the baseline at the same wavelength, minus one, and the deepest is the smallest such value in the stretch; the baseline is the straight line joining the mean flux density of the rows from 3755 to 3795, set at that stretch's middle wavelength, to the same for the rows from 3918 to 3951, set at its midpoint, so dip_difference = -0.54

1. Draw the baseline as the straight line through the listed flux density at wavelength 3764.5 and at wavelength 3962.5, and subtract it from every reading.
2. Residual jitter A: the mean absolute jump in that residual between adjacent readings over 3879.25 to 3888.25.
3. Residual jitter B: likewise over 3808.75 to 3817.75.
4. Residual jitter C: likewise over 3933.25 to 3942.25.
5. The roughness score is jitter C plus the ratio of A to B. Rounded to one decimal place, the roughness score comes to 23.6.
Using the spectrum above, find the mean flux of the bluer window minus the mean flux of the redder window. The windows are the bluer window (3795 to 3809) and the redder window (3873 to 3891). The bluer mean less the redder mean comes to 31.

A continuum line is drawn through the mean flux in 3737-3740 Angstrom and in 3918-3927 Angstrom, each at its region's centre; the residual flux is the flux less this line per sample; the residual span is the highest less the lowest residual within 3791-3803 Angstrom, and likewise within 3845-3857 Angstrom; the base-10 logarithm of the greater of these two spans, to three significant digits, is 1.80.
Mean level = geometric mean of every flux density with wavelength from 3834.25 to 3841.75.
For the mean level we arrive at 97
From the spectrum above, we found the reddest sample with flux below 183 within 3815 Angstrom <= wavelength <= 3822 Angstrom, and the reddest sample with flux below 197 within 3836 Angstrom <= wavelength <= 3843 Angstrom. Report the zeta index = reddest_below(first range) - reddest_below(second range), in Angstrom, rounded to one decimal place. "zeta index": -21.0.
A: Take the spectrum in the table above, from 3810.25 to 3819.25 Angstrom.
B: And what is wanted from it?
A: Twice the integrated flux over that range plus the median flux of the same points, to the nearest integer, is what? 3279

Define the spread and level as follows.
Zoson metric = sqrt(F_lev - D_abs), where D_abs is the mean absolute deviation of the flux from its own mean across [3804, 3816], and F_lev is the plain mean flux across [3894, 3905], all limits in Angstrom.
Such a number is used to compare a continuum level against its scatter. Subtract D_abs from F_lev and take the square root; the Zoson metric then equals 14.2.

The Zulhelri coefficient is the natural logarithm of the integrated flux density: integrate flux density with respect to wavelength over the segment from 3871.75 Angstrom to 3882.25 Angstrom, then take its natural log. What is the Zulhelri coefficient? 7.4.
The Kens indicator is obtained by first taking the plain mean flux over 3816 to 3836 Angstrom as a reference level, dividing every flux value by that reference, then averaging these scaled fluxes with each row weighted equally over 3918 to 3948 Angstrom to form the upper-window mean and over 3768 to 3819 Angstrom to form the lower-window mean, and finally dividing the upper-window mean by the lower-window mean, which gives 0.68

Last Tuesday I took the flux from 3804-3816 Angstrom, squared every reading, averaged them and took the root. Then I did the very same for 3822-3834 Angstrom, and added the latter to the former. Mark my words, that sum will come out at 318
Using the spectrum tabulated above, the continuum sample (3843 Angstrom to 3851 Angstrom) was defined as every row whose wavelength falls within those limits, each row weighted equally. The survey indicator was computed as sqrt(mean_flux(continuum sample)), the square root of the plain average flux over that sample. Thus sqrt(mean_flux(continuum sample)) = 13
